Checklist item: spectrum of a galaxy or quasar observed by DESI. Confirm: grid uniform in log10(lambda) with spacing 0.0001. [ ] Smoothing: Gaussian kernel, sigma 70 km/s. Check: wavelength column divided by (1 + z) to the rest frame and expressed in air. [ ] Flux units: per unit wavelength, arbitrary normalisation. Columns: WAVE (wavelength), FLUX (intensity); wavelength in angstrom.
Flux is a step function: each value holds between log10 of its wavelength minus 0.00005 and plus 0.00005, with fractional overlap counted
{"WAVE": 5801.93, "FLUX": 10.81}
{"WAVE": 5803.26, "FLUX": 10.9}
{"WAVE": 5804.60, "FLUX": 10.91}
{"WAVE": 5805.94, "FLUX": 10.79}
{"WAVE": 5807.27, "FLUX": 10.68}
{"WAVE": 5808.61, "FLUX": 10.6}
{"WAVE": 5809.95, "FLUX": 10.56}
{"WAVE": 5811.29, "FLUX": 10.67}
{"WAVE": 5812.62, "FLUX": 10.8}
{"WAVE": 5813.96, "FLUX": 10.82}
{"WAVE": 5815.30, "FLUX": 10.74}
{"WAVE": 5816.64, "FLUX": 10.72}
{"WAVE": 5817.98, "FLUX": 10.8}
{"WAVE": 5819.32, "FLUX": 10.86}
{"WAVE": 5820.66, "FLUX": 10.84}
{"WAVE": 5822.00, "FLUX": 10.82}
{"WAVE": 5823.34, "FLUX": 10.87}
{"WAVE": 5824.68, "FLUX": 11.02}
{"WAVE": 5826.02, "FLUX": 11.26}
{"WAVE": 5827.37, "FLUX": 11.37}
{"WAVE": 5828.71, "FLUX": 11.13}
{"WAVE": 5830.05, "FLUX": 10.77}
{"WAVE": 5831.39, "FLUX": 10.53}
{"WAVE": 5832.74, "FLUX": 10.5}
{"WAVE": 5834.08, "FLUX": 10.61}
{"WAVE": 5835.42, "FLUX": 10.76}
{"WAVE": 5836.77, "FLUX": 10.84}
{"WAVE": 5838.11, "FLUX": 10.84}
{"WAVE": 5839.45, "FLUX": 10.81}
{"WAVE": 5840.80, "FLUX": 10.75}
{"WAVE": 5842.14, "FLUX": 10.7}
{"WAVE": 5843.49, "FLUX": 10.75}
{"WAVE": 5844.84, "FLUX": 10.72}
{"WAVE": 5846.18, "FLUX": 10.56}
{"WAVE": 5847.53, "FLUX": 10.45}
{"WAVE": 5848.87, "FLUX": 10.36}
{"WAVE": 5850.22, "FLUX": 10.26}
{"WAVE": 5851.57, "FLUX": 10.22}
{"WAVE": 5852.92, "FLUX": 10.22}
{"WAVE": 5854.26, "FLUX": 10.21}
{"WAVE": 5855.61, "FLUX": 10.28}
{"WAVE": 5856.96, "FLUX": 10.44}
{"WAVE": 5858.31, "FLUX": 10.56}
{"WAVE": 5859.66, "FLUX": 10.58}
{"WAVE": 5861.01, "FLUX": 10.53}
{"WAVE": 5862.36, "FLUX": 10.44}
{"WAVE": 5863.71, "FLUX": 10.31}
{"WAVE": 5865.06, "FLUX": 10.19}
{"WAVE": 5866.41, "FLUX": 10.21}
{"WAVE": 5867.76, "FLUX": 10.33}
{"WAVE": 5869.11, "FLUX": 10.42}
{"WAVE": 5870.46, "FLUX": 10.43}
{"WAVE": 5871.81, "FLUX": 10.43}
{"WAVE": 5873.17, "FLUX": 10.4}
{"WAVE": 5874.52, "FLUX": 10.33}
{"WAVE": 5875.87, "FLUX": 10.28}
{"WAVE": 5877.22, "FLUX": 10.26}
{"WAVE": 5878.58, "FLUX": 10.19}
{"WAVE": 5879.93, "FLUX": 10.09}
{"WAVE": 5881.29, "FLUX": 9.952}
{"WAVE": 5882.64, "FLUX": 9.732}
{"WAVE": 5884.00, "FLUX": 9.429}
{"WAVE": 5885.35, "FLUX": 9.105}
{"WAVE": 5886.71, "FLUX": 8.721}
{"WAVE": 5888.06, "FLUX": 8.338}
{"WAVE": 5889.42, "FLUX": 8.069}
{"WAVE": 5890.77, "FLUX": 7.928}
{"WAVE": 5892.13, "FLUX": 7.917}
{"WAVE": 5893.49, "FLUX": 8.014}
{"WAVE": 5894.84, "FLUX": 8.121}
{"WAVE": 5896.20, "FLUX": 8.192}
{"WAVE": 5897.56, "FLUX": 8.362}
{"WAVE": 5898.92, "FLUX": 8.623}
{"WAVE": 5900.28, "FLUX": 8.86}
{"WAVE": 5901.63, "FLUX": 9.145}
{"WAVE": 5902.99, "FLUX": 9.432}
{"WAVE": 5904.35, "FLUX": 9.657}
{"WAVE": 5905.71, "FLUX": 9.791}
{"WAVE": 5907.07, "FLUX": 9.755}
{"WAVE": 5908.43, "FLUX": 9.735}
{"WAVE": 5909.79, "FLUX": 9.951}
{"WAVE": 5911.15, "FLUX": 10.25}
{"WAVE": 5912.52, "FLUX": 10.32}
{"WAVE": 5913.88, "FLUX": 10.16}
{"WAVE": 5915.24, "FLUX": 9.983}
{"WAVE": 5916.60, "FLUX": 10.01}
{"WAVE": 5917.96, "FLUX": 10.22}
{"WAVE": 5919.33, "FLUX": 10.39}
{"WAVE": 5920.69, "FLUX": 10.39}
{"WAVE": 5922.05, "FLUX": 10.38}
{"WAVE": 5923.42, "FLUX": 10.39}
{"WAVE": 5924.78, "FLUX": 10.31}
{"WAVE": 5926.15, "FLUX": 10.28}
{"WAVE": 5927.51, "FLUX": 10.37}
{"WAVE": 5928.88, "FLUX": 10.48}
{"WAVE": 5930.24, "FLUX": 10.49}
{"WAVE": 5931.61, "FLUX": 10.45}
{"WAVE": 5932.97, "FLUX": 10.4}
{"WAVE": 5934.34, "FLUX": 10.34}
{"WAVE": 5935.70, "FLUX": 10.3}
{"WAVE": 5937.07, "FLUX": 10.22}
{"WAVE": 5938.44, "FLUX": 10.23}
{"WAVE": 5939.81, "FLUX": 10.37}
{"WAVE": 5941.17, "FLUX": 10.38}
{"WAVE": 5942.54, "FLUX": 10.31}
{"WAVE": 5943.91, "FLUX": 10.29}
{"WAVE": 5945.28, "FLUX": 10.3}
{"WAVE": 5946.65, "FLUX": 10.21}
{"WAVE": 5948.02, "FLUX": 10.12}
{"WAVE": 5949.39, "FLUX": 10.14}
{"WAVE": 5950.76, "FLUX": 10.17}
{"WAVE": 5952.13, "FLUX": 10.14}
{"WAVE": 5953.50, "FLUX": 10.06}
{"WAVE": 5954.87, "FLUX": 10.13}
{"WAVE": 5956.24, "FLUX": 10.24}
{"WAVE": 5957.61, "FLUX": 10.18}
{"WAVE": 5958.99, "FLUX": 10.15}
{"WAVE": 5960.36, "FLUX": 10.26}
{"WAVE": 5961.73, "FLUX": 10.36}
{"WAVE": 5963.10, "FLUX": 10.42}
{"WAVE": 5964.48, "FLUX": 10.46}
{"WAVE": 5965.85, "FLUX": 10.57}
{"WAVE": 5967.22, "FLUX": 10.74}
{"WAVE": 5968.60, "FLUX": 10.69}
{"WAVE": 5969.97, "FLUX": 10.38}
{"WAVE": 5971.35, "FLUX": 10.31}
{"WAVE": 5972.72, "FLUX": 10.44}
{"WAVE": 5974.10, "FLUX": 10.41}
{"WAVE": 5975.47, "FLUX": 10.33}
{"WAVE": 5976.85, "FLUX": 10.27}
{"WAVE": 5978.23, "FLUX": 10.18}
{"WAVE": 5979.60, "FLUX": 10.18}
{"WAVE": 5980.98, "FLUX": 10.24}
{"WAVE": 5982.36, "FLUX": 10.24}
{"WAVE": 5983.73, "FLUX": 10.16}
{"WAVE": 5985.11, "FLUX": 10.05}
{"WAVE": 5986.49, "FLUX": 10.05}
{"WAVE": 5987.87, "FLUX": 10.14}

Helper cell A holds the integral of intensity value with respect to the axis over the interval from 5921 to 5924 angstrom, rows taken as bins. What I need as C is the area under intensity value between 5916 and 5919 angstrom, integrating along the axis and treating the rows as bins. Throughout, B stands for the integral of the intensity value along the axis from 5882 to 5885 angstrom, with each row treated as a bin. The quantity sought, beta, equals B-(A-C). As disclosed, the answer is 28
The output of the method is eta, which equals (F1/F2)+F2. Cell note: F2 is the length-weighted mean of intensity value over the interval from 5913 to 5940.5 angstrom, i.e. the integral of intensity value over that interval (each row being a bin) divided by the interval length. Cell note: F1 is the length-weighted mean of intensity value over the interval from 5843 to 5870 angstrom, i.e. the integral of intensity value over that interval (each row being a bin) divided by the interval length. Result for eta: 11.3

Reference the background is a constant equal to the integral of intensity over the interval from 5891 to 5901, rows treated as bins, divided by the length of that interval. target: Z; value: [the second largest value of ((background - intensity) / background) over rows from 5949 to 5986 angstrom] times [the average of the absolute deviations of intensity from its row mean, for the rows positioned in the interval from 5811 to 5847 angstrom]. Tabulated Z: -0.03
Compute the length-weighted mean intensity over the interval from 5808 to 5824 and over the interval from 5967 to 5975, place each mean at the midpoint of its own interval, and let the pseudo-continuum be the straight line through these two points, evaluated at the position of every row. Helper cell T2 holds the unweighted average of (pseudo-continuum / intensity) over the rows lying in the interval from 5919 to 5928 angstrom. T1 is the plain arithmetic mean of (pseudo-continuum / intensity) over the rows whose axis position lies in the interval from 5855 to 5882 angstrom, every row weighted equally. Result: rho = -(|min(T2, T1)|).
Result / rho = -1.02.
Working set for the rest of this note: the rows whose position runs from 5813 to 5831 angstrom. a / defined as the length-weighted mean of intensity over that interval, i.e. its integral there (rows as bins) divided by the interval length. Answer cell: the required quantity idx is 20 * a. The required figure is 218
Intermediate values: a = 10.9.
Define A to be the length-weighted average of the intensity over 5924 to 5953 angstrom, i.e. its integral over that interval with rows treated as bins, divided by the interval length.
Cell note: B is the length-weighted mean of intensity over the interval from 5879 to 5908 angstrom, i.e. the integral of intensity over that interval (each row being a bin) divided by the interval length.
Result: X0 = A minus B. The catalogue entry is 1.4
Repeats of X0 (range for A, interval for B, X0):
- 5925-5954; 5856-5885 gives 0.0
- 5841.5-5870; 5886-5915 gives 1.4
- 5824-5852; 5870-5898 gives 1.5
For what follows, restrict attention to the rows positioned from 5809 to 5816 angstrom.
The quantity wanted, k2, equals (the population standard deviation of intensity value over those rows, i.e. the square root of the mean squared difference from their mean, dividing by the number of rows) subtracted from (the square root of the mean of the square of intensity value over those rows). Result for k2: 10.6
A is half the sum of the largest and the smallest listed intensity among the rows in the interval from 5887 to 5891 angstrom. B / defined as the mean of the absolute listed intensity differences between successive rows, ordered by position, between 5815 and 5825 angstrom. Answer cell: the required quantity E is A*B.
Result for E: 0.5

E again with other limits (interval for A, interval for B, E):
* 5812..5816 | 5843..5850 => 1.1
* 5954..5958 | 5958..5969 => 0.9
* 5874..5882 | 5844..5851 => 1.2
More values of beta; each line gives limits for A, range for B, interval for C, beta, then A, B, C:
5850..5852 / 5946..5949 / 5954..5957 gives 41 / 20.4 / 30.5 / 31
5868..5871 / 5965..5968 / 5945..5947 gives 21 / 31.3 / 32.0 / 20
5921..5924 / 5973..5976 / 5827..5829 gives 23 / 31.1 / 31.2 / 23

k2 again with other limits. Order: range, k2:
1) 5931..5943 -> 10.3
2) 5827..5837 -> 10.5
